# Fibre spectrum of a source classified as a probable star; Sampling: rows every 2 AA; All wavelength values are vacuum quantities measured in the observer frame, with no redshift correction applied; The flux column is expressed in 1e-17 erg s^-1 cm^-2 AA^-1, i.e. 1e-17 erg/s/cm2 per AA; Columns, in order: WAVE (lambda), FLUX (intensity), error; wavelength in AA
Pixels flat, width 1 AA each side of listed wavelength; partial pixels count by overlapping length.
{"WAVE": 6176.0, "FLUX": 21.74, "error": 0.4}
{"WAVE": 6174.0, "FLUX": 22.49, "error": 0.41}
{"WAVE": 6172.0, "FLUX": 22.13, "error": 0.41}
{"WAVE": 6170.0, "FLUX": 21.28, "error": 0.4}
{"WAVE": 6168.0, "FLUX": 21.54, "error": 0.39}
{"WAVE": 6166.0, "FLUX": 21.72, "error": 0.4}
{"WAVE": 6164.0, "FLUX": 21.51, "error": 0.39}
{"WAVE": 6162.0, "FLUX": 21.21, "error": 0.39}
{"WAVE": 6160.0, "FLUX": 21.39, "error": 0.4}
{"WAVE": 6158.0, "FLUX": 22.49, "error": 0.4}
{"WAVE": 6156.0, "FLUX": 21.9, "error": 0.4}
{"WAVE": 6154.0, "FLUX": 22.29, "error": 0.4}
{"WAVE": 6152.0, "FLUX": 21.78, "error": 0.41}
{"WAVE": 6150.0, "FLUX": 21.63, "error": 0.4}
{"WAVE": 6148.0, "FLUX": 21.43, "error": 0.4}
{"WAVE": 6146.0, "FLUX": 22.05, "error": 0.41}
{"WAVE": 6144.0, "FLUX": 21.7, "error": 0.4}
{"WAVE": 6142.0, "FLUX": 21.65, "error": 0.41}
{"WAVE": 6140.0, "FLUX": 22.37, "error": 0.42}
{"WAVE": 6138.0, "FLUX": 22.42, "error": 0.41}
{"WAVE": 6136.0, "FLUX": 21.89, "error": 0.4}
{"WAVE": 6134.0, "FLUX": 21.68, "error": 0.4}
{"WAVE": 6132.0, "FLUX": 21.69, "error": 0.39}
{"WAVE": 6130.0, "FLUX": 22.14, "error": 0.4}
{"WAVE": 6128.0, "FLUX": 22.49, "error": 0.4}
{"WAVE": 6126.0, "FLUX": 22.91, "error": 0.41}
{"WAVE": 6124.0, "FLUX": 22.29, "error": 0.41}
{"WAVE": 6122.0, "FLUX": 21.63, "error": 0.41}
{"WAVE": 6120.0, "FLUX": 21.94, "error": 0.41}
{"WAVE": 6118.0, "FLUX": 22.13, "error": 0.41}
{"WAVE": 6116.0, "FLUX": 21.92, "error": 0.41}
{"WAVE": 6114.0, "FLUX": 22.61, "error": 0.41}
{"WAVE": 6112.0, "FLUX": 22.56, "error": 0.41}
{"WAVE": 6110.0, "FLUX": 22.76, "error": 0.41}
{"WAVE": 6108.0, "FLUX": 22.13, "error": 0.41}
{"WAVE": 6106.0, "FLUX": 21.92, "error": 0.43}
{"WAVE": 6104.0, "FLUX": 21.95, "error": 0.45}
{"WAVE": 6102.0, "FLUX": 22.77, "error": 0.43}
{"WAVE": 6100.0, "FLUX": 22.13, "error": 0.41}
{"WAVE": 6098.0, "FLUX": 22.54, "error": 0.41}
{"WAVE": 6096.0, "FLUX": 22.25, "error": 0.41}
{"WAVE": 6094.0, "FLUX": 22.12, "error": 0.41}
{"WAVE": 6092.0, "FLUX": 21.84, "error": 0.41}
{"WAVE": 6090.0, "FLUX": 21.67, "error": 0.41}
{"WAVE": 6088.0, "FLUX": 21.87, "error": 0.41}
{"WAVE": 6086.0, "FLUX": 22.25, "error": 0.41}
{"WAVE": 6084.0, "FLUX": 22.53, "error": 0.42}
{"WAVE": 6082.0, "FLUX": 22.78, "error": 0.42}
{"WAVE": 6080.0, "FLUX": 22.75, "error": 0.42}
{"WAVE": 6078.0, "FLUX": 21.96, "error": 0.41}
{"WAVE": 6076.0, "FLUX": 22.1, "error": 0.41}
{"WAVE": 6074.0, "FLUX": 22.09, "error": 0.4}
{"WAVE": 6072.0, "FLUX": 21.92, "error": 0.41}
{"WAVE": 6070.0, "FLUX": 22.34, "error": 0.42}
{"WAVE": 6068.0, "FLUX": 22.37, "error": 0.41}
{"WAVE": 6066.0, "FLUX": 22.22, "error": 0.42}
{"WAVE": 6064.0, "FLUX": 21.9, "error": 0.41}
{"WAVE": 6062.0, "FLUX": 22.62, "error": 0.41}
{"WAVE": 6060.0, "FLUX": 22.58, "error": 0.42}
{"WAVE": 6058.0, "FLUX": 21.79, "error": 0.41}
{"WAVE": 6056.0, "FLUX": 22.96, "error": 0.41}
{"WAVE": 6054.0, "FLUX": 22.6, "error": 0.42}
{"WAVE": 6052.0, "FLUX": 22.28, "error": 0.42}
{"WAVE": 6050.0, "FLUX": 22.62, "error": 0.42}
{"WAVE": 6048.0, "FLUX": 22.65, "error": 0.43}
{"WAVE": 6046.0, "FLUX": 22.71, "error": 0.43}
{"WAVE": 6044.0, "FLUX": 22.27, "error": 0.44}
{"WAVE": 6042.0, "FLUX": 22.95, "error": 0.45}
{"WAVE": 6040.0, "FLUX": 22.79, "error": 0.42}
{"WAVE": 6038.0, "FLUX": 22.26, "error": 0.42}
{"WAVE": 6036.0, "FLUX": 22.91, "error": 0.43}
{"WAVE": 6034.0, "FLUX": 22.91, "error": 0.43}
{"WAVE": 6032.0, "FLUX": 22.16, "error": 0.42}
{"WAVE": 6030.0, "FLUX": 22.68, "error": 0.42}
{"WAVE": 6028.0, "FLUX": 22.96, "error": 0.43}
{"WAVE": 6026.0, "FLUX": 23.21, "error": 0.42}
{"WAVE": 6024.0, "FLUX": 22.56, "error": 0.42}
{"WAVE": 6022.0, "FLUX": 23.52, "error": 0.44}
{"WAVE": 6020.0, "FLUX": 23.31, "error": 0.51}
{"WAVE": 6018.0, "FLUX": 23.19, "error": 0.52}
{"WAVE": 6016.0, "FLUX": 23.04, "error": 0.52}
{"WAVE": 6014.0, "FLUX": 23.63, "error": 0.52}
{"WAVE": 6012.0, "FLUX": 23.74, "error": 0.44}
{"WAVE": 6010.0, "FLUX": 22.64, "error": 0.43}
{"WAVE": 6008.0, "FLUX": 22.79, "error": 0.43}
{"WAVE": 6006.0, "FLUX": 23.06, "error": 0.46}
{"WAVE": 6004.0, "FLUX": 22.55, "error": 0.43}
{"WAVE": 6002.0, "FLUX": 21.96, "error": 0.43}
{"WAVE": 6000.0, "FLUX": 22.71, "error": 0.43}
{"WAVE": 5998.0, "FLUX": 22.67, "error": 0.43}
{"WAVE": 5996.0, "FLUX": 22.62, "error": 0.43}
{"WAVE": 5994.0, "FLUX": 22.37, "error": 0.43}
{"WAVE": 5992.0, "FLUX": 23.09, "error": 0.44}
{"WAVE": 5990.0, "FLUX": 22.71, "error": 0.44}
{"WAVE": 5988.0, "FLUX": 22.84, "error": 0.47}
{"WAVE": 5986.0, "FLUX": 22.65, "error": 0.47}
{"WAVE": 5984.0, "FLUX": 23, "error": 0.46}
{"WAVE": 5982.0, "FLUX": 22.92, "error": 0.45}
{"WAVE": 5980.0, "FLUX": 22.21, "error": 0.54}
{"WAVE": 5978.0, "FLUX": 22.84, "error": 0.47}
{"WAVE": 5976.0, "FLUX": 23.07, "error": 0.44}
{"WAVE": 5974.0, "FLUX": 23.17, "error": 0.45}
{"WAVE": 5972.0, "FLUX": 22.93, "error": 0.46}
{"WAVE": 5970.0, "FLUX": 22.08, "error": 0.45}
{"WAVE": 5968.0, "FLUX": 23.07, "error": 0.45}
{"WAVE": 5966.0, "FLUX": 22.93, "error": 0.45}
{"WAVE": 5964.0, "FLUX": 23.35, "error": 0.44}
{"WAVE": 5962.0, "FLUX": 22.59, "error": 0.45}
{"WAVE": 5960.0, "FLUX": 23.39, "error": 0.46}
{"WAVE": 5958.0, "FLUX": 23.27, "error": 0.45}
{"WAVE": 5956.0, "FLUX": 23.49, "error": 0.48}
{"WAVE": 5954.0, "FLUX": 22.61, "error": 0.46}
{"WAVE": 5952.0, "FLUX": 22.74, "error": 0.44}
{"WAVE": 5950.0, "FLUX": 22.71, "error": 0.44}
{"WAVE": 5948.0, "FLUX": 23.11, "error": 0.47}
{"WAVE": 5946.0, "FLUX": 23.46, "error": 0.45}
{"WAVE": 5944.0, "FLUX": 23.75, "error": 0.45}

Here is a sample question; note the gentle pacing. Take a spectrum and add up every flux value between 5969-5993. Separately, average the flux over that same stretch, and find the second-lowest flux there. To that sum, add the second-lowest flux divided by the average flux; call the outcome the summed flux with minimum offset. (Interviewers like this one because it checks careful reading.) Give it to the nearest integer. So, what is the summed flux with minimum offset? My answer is 274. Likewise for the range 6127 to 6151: 264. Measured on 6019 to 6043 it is 275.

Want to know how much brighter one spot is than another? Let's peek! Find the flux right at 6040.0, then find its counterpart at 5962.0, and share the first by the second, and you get 1.01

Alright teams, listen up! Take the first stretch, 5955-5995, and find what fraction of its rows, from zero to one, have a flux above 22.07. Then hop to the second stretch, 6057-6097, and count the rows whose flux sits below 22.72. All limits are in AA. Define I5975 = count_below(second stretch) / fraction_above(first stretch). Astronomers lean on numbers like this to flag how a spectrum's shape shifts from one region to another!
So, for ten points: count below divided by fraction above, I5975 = 18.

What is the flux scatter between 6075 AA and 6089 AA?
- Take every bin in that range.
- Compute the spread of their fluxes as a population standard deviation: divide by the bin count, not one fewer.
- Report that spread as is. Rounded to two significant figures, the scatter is 0.34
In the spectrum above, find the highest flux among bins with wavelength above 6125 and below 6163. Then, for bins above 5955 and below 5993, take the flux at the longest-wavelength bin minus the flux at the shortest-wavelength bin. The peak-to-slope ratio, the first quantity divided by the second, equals -57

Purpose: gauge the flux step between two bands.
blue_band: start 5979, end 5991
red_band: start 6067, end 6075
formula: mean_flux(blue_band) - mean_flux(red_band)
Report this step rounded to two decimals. 0.54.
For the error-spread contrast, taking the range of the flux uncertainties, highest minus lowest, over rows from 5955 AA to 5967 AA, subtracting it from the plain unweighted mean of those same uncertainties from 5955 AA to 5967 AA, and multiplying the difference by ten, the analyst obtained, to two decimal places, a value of 4.15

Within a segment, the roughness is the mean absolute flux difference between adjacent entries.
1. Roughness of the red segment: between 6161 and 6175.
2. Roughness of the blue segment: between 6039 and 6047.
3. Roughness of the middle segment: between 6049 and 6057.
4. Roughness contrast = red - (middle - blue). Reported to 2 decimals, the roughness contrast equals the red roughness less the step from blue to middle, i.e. 0.45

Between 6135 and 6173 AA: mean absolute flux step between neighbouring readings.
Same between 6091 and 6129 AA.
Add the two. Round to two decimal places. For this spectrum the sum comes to 0.78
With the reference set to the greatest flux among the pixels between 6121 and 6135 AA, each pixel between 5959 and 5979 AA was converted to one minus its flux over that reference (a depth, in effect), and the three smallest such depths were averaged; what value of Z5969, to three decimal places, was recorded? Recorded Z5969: -0.017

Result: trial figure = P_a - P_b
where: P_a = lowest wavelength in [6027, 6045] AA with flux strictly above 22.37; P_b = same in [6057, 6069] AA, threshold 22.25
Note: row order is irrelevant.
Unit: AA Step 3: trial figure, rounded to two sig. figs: -32 AA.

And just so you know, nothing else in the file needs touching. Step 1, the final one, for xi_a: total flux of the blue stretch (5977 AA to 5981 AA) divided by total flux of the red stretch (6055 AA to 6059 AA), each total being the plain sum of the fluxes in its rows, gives 1.01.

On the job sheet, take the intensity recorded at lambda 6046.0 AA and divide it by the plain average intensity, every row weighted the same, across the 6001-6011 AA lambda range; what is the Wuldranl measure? 1.00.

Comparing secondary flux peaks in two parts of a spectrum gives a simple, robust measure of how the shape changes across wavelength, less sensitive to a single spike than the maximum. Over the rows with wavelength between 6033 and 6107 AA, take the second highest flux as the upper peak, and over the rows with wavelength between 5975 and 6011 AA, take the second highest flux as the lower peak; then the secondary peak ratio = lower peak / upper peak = 1.01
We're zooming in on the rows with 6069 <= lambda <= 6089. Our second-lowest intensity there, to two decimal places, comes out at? 21.92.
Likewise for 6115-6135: 21.68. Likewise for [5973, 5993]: 22.65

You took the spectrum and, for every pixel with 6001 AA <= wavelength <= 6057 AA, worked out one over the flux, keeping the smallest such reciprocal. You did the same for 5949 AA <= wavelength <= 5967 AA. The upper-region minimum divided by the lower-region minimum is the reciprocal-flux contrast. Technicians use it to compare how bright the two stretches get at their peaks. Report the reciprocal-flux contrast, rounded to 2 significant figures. 0.99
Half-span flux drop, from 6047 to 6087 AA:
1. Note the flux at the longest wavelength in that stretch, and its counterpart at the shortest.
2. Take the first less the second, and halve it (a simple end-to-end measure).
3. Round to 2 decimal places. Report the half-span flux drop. -0.20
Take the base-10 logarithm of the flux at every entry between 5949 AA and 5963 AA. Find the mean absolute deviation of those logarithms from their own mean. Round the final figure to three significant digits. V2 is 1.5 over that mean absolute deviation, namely 225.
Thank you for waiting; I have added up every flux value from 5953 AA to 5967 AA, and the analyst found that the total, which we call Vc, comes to 162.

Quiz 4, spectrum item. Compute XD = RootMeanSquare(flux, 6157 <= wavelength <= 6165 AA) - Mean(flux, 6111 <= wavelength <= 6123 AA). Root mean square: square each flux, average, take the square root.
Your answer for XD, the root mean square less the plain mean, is -0.48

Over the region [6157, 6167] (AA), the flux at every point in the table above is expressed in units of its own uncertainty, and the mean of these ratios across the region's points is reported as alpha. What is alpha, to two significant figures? 55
